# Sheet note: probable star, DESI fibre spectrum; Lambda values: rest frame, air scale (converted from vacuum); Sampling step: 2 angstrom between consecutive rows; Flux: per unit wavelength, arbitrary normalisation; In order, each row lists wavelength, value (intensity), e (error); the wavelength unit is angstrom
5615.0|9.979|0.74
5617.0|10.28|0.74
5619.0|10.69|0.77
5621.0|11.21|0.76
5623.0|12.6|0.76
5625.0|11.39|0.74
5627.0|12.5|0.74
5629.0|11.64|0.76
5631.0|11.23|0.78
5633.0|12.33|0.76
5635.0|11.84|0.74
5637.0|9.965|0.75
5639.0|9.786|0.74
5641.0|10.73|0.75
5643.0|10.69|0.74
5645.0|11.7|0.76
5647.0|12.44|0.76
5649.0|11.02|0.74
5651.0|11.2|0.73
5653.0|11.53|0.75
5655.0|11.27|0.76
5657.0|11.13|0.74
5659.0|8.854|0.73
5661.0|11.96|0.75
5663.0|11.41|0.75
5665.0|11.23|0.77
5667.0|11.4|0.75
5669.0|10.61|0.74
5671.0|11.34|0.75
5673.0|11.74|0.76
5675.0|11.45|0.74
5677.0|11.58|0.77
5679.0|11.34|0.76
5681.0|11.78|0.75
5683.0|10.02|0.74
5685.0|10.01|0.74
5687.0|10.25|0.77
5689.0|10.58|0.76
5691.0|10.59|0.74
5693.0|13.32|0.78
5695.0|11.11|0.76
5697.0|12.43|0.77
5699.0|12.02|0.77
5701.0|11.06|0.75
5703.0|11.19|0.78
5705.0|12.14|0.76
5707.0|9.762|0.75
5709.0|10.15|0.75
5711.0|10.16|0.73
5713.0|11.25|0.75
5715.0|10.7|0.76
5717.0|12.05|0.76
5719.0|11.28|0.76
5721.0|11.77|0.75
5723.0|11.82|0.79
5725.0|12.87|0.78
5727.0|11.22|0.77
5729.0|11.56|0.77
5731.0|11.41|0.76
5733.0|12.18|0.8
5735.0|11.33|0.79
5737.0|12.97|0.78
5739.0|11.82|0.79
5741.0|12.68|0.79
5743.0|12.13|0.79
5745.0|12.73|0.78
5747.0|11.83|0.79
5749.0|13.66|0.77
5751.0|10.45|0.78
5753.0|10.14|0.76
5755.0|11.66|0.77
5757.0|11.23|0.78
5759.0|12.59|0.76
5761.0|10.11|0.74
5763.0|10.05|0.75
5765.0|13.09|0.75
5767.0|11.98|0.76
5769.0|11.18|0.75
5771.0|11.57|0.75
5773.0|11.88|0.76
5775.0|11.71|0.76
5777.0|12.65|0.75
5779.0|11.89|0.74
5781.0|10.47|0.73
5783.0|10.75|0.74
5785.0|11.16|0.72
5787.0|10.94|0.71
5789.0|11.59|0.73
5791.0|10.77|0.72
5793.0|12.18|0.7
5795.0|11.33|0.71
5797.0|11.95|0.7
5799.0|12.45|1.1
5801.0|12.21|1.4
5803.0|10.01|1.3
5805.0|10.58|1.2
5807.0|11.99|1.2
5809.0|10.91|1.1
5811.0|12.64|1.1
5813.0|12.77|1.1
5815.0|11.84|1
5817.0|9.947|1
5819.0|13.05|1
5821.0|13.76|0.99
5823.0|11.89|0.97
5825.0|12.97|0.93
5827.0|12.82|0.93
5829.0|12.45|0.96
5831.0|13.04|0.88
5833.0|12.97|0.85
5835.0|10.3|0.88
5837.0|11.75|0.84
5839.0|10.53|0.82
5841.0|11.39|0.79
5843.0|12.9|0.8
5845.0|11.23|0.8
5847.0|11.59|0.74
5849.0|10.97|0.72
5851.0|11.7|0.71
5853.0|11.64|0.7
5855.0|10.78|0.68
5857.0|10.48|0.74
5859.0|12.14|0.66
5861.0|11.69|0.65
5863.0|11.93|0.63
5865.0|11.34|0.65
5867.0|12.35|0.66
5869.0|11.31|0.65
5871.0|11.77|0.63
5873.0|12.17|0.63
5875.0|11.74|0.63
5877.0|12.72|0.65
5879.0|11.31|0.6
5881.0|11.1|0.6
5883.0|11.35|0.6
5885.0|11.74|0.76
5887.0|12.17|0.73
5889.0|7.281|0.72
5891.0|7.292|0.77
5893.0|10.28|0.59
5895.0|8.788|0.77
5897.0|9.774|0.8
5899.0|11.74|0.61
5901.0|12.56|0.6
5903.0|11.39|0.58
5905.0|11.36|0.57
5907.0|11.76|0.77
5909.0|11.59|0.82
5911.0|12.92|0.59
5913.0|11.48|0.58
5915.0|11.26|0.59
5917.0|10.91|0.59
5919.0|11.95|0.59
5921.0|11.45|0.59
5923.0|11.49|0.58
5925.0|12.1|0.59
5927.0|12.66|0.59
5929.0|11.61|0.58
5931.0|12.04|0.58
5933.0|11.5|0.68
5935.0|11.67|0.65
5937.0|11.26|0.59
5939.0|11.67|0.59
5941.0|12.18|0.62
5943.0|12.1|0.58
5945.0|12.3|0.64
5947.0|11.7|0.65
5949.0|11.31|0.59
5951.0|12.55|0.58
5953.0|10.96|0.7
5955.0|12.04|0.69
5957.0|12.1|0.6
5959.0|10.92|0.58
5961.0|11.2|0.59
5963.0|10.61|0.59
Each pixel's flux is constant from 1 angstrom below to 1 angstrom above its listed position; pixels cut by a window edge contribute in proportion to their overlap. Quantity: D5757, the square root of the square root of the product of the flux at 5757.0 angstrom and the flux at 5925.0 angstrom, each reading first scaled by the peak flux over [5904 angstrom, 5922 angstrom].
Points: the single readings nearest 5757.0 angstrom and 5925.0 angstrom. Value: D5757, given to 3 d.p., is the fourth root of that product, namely 0.950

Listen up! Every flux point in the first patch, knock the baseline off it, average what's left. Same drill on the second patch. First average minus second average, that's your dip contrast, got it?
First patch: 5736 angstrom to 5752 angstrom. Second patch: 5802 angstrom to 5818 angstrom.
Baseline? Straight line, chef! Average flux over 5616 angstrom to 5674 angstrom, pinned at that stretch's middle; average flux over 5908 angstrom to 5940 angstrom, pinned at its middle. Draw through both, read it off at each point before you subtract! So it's 1.1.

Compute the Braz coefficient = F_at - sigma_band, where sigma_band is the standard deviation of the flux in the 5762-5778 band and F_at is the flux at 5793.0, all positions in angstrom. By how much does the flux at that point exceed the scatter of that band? 11.3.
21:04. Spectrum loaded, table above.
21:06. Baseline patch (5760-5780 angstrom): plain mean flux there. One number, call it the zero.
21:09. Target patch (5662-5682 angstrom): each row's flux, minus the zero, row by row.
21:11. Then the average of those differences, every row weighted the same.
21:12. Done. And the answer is -0.2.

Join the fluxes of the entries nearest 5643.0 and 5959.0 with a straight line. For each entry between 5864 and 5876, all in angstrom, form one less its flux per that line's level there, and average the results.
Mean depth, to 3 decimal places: -0.085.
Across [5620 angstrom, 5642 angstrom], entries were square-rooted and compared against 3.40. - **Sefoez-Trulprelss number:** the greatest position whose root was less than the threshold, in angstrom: 5641.0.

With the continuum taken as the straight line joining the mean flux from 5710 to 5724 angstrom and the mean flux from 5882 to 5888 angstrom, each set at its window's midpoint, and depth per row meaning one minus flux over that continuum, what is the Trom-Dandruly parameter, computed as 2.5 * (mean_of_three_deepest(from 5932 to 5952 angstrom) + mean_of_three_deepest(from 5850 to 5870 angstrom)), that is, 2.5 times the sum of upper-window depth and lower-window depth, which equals 0.29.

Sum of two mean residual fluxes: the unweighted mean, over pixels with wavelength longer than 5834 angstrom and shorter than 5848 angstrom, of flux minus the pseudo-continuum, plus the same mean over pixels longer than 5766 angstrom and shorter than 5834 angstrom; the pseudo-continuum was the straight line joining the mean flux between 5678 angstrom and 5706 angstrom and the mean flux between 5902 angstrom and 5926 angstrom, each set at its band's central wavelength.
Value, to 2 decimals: 0.25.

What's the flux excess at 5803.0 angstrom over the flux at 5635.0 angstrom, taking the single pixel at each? -1.8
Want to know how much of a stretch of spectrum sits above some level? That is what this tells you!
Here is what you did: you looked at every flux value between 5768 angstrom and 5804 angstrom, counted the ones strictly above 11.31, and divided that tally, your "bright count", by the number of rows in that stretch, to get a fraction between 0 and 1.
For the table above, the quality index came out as 0.61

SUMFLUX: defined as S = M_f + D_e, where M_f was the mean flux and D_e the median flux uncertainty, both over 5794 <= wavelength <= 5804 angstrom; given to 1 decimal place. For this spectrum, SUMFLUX 12.7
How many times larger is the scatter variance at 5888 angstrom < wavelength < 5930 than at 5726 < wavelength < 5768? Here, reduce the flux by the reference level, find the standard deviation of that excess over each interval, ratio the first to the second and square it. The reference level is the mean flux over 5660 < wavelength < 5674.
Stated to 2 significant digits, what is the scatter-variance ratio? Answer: 2.3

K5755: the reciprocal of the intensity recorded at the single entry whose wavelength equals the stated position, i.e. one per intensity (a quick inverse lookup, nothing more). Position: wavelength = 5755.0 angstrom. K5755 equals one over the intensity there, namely 0.086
